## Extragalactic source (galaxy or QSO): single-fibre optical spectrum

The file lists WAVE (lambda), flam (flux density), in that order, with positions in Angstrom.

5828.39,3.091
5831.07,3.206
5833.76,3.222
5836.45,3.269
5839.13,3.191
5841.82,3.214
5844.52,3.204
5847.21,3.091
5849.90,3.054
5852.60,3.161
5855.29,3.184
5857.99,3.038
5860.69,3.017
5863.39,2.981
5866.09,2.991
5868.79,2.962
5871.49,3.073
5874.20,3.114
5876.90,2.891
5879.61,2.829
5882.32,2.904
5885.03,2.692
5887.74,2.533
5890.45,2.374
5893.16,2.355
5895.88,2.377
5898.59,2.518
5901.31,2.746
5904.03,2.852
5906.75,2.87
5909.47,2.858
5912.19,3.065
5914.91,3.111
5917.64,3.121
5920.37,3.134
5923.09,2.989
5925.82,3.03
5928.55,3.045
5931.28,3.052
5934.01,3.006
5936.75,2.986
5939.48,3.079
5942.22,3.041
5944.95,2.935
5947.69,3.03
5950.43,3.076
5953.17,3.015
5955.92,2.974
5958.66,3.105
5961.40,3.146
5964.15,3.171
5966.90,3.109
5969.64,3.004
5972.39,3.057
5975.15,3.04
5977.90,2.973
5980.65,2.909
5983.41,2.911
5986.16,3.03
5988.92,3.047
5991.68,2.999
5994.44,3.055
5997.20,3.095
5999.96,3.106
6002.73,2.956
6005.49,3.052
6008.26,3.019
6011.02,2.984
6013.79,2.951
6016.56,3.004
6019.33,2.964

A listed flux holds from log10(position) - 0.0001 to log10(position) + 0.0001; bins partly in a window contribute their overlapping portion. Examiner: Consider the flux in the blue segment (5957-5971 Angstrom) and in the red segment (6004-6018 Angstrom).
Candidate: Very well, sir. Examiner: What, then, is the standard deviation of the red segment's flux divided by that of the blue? 0.59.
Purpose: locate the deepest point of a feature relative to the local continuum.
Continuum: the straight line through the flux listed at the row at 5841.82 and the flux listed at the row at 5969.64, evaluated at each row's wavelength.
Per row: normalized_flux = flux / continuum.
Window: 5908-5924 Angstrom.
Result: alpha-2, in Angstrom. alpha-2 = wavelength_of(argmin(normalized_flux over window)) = 5909.47 Angstrom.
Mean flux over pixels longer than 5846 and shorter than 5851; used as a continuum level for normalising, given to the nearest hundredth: 3.07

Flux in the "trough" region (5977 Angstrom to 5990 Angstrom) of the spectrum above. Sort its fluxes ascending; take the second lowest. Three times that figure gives 8.73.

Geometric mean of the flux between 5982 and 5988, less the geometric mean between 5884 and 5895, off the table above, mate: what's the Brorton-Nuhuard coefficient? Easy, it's 0.49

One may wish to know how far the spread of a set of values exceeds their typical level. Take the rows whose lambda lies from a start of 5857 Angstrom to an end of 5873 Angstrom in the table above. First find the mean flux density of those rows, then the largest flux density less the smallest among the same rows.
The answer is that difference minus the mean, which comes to -2.90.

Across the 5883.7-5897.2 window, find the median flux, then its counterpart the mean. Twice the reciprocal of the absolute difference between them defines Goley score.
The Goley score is 22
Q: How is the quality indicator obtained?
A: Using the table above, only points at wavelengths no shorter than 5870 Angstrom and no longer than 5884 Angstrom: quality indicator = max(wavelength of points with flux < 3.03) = 5882.32 Angstrom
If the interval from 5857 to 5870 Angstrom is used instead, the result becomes 5868.79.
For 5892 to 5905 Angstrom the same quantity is 5904.03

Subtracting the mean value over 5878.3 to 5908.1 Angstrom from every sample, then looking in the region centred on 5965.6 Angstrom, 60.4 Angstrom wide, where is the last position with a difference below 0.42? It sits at 5994.44 Angstrom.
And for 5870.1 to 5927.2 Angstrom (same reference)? 5925.82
